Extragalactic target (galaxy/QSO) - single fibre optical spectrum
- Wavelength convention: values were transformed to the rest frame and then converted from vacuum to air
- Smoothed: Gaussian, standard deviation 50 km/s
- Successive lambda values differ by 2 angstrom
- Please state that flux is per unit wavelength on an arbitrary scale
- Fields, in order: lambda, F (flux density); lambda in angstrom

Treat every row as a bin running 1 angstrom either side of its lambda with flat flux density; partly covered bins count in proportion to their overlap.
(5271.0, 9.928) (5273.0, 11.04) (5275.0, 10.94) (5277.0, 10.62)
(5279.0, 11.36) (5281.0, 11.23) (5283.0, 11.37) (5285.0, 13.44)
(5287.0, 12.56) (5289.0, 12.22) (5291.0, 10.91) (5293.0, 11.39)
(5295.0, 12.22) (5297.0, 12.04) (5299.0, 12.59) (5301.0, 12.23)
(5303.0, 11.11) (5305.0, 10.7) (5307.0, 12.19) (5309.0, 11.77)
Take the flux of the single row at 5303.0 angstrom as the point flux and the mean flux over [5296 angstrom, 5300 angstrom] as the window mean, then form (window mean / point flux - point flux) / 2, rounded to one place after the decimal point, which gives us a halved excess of -5.0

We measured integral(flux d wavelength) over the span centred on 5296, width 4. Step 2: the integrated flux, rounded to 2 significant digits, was 49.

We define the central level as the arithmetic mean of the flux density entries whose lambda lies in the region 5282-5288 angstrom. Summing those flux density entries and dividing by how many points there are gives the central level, 12.5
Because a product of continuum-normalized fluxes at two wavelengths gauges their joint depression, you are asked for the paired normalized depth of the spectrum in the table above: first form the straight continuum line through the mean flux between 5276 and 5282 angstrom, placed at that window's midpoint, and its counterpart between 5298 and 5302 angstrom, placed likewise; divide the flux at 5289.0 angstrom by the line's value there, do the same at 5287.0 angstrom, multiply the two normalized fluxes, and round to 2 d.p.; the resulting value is 1.13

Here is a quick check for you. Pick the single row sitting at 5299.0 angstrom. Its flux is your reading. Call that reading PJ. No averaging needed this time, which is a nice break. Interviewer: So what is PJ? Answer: 12.59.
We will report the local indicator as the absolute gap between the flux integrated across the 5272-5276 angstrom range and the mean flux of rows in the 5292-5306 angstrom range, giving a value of 32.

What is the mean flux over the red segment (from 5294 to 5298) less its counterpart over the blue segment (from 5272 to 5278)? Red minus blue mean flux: 1.3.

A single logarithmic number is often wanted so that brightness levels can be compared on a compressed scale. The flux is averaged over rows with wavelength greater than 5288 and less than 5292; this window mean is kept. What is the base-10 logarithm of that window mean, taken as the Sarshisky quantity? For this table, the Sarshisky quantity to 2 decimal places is 1.06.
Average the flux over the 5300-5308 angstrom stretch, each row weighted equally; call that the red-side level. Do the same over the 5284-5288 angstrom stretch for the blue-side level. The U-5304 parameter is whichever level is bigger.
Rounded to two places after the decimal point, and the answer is 13.00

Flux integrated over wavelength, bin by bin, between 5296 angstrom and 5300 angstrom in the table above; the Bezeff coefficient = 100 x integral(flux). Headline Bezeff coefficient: 4926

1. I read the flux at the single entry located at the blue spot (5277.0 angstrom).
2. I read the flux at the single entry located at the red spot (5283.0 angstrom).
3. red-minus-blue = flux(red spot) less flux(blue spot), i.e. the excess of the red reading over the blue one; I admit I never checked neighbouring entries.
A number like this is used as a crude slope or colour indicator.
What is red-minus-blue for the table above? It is 0.75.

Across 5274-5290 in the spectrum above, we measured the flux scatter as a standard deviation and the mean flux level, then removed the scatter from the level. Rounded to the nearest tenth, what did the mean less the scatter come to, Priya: 10.8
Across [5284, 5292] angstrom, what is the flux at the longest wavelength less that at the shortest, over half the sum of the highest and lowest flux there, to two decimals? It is -0.21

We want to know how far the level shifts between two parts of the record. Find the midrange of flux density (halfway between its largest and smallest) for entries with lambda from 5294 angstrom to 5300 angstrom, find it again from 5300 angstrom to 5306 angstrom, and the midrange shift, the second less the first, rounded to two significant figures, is -0.85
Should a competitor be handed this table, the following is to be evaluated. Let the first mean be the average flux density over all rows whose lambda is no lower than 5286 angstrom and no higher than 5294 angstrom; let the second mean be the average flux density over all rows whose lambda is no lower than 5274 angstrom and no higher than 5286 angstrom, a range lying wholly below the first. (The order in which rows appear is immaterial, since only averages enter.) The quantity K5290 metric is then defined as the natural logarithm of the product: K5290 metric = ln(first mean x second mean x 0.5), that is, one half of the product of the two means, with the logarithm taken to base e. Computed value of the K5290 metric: 4.21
